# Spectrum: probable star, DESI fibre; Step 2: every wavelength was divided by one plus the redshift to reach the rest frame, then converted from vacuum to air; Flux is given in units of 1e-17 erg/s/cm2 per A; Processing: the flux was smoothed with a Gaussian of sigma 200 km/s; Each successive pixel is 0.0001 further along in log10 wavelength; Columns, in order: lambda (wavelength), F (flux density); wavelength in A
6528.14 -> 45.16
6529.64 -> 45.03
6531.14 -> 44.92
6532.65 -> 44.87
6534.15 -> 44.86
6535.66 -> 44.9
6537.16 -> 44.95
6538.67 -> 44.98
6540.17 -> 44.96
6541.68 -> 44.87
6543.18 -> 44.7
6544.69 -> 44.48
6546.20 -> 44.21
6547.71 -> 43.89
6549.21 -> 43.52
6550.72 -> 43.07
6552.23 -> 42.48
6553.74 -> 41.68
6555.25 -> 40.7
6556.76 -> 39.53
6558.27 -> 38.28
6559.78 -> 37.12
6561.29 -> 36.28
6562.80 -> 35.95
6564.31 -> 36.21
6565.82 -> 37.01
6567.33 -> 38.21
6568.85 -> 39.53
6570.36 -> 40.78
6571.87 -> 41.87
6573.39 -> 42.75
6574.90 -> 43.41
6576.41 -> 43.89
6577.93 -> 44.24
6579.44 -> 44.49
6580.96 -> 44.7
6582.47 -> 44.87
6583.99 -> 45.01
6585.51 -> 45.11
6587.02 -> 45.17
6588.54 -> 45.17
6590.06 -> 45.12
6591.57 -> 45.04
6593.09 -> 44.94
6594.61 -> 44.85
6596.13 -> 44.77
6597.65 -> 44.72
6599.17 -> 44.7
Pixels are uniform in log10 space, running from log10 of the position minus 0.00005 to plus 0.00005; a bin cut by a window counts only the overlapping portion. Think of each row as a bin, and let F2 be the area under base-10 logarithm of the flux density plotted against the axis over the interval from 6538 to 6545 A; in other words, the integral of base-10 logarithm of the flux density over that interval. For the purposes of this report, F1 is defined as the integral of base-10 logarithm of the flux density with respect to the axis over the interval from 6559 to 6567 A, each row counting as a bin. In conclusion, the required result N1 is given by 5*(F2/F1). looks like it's 4.62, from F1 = 12.5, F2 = 11.6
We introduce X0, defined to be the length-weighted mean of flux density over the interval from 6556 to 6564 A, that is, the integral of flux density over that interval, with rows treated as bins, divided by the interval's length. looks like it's 37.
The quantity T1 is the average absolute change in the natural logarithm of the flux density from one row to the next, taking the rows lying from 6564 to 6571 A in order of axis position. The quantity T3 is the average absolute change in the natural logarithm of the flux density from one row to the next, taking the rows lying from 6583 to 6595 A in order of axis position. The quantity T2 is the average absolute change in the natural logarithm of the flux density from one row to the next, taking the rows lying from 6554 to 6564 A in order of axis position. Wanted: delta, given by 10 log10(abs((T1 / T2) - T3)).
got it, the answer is 1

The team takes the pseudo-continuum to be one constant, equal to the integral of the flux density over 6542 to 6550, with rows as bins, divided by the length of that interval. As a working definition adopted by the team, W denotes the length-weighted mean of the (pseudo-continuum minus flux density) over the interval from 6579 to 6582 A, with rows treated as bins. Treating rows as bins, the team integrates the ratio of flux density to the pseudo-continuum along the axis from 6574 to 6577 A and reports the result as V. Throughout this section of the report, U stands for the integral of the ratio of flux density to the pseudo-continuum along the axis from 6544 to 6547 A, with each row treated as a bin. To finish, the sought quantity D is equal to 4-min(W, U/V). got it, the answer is 4.4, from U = 3.0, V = 2.97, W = -0.42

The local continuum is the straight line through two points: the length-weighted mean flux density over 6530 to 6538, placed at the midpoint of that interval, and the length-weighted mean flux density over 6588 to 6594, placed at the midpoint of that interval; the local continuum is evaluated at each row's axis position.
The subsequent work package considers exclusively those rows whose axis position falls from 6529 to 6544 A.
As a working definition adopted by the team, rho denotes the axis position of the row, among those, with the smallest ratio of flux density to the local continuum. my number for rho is 6543.18 A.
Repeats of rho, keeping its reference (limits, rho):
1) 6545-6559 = 6558.27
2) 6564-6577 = 6564.31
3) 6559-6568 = 6562.80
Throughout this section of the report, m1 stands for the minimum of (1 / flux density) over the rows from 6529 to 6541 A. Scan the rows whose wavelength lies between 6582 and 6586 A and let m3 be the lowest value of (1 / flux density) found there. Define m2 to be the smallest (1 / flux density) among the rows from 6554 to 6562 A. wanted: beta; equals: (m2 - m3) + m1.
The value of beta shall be 0.0246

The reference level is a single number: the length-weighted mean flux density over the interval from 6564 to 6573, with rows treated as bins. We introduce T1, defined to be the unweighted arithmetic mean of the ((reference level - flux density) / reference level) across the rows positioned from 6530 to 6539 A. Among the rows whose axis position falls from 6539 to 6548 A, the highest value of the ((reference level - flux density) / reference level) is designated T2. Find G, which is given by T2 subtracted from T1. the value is -0.03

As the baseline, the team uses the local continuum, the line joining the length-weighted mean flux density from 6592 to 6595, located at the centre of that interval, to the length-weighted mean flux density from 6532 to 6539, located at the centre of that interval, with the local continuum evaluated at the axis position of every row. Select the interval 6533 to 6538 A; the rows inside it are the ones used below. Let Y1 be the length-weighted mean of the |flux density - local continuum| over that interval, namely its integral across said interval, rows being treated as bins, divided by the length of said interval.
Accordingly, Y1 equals 0.0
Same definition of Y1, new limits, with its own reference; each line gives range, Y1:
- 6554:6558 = 4.8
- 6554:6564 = 6.8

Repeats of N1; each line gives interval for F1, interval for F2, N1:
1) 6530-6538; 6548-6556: 4.93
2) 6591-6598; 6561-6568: 4.75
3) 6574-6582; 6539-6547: 5.01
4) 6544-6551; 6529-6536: 5.03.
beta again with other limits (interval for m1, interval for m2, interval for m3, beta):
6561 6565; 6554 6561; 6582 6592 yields 0.0300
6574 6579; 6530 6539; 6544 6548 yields 0.0224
